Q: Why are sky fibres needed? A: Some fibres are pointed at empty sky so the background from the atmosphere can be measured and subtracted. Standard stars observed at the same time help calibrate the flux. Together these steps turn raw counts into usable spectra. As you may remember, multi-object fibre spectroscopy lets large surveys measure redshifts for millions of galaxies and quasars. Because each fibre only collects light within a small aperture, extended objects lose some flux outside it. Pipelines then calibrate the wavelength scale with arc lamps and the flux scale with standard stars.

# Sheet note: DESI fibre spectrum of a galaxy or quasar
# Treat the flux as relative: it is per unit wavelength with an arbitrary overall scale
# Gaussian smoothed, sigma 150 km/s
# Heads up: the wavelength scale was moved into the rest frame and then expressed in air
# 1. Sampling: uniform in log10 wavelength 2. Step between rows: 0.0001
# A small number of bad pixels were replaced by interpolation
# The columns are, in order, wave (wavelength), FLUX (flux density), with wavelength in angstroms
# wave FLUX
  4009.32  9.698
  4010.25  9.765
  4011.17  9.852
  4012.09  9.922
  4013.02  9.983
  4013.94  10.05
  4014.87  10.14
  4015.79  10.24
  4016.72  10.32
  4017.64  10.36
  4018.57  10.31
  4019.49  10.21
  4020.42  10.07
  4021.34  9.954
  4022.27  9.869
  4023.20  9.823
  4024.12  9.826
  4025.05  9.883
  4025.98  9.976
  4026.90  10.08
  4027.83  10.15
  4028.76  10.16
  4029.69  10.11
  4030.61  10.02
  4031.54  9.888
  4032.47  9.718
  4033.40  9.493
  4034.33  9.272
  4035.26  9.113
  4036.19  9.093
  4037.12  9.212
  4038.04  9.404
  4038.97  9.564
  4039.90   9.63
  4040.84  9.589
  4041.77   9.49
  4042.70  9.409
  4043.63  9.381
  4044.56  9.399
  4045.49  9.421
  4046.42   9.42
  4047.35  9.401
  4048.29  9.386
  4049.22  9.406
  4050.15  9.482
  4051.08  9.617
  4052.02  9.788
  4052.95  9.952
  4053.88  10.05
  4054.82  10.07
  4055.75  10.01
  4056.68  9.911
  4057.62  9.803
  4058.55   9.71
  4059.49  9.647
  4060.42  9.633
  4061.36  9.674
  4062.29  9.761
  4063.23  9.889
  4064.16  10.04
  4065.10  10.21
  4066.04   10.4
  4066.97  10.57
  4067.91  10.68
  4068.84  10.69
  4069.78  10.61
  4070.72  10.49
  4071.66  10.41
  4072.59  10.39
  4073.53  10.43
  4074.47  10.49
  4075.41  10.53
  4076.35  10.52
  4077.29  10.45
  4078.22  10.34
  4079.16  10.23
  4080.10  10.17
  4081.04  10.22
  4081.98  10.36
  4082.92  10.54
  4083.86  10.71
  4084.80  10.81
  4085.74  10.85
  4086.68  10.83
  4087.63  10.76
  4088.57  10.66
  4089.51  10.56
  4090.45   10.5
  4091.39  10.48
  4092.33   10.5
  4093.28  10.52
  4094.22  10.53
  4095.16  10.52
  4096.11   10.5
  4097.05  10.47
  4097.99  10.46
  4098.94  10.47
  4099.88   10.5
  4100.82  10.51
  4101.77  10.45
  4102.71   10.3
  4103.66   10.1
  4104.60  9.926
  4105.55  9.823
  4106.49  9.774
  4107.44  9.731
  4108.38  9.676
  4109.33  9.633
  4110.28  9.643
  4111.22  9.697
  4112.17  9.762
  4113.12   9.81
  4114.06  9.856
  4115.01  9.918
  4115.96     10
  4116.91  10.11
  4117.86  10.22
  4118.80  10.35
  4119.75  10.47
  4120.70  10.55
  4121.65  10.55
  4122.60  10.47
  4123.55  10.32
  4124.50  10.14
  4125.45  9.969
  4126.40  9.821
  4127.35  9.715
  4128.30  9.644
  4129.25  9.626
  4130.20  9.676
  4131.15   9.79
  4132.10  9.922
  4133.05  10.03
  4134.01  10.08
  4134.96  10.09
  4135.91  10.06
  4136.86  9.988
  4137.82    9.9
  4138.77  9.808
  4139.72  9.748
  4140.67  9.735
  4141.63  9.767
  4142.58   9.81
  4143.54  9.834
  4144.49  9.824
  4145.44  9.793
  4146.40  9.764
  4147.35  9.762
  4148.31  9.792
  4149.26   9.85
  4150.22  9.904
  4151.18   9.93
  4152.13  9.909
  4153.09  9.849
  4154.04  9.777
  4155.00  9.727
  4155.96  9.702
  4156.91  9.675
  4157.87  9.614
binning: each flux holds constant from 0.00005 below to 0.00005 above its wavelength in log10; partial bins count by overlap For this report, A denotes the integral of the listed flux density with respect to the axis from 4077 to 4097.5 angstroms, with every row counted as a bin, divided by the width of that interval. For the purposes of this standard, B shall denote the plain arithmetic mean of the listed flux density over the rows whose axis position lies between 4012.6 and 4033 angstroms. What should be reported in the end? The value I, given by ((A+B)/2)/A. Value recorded 0.98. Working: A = 10.5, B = 10.1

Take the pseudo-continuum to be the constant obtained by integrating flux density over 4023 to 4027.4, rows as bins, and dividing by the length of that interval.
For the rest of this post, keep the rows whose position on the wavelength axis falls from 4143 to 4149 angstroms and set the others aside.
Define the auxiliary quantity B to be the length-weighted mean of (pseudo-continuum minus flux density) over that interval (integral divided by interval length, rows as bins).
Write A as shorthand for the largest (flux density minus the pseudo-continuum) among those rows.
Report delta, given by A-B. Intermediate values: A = -0.10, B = 0.14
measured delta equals -0.2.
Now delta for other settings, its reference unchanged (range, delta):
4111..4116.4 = 0.0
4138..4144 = -0.2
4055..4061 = -0.1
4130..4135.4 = 0.2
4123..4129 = 0.4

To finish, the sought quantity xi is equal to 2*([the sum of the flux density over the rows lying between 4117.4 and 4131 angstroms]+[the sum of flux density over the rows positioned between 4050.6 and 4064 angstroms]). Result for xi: 558.1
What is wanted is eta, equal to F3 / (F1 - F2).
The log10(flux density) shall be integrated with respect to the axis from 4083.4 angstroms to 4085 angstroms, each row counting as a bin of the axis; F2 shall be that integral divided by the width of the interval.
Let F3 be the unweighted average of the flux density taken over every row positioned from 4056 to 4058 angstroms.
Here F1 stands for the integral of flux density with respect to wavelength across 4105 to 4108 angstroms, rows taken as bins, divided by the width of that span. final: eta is 1.13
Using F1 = 9.8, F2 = 1.03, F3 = 9.9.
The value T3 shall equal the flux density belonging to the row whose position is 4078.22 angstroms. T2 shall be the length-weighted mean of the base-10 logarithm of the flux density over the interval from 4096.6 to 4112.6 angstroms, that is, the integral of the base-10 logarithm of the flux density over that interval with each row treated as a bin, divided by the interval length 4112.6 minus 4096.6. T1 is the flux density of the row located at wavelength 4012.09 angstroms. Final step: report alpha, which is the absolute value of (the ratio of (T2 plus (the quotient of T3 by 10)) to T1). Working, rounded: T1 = 9.922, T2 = 1.00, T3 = 10.34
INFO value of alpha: 0.205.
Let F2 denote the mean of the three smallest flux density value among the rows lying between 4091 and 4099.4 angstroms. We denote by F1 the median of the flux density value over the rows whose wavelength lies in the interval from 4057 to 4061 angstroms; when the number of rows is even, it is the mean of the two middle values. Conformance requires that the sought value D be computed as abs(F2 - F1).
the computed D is 0.79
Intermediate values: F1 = 9.7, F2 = 10.5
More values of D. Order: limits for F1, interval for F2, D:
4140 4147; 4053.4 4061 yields 0.13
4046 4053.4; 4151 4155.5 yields 0.33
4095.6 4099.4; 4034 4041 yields 1.33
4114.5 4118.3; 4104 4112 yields 0.40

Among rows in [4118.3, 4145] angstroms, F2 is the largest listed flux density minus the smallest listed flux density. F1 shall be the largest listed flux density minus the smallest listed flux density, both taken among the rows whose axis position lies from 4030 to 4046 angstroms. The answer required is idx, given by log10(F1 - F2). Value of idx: -2.52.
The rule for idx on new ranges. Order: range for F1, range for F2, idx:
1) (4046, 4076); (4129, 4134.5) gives -0.07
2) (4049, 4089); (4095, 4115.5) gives -0.25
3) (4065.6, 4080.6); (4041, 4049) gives -0.39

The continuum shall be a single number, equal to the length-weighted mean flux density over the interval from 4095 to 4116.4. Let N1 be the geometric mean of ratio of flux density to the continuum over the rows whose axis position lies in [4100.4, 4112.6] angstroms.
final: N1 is 0.99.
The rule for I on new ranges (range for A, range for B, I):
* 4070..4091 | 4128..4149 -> 0.97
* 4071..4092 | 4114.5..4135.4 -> 0.98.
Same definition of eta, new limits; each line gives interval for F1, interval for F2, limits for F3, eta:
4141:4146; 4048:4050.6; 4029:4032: 1.13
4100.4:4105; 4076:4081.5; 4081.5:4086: 1.15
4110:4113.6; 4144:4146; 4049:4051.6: 1.08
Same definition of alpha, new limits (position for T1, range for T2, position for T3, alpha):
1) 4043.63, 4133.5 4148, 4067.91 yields 0.220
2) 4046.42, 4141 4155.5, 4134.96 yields 0.212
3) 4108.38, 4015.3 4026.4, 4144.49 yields 0.205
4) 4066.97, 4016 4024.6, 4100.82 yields 0.194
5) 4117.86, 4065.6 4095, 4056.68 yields 0.197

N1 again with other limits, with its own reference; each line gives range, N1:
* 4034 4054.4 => 0.94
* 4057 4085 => 1.02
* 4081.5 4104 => 1.05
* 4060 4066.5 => 0.99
